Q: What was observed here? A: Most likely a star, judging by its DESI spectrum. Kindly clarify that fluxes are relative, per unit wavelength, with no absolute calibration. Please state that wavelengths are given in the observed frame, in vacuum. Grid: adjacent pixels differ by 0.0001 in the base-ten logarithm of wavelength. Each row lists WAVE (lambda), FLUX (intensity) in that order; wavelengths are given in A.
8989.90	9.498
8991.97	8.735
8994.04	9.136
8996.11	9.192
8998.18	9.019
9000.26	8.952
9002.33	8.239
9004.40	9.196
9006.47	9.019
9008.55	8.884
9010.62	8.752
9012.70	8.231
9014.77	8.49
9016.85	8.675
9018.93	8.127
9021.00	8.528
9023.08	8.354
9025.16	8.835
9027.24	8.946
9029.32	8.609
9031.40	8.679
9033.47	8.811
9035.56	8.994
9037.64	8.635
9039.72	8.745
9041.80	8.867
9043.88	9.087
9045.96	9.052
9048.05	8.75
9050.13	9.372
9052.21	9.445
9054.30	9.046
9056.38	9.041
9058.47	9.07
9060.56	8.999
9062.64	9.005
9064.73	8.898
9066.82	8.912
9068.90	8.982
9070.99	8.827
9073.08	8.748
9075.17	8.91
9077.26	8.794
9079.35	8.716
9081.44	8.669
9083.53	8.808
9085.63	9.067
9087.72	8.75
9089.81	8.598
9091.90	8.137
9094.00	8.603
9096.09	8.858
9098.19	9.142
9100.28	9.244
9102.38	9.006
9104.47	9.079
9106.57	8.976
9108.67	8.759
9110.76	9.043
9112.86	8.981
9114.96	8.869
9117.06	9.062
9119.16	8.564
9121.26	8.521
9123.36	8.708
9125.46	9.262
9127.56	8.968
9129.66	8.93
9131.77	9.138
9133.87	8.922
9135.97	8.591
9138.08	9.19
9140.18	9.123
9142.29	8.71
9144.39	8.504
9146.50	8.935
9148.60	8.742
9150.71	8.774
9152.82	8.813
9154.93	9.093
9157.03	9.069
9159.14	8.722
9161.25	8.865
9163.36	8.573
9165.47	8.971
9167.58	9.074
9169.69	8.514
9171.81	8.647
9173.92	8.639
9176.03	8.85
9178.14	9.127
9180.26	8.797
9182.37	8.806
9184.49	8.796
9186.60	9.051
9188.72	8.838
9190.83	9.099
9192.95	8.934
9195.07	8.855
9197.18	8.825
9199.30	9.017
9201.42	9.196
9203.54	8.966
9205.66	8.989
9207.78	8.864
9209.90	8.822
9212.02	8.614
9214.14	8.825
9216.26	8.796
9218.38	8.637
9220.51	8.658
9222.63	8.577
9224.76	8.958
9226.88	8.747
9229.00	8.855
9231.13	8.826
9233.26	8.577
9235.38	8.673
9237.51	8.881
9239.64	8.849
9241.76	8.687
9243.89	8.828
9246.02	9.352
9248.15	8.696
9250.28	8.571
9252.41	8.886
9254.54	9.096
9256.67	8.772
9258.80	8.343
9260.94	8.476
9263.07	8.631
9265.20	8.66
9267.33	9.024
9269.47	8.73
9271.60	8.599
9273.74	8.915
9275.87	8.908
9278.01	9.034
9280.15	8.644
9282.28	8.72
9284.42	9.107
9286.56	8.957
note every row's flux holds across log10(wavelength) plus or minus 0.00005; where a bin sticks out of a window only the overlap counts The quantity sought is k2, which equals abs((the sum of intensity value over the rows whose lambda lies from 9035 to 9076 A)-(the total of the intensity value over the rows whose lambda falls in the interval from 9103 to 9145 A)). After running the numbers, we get 1.5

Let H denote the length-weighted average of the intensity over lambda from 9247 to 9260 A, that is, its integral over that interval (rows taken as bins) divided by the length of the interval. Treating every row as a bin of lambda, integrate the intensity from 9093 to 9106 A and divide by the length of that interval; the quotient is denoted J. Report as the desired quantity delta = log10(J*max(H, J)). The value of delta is 1.91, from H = 8.73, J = 8.99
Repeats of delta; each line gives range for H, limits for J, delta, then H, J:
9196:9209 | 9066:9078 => 1.90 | 8.97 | 8.87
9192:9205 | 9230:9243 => 1.89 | 8.97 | 8.75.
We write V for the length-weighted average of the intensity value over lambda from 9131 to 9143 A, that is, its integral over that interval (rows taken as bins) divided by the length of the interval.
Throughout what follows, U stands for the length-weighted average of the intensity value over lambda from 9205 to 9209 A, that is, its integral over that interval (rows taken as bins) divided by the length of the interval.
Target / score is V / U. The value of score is 1.00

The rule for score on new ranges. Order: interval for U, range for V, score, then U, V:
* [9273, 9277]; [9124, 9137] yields 1.01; 8.92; 8.96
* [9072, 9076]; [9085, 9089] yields 1.01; 8.82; 8.88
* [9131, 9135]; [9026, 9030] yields 0.97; 9.03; 8.79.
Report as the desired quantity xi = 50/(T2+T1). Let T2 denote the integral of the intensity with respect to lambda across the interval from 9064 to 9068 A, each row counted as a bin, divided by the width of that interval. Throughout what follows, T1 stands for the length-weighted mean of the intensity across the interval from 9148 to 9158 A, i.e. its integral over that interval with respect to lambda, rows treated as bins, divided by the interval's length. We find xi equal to 2.81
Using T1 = 8.90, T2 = 8.92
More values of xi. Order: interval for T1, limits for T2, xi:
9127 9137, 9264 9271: 2.82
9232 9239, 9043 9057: 2.80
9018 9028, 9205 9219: 2.88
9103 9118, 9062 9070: 2.79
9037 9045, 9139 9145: 2.83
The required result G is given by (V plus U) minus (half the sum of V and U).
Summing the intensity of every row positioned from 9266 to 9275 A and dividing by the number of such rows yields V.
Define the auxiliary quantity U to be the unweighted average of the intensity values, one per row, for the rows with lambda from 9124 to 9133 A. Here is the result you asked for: 8.946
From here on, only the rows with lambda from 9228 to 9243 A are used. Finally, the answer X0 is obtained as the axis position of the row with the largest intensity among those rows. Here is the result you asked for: 9237.51 A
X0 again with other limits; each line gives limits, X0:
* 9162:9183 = 9178.14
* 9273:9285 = 9284.42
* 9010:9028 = 9027.24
